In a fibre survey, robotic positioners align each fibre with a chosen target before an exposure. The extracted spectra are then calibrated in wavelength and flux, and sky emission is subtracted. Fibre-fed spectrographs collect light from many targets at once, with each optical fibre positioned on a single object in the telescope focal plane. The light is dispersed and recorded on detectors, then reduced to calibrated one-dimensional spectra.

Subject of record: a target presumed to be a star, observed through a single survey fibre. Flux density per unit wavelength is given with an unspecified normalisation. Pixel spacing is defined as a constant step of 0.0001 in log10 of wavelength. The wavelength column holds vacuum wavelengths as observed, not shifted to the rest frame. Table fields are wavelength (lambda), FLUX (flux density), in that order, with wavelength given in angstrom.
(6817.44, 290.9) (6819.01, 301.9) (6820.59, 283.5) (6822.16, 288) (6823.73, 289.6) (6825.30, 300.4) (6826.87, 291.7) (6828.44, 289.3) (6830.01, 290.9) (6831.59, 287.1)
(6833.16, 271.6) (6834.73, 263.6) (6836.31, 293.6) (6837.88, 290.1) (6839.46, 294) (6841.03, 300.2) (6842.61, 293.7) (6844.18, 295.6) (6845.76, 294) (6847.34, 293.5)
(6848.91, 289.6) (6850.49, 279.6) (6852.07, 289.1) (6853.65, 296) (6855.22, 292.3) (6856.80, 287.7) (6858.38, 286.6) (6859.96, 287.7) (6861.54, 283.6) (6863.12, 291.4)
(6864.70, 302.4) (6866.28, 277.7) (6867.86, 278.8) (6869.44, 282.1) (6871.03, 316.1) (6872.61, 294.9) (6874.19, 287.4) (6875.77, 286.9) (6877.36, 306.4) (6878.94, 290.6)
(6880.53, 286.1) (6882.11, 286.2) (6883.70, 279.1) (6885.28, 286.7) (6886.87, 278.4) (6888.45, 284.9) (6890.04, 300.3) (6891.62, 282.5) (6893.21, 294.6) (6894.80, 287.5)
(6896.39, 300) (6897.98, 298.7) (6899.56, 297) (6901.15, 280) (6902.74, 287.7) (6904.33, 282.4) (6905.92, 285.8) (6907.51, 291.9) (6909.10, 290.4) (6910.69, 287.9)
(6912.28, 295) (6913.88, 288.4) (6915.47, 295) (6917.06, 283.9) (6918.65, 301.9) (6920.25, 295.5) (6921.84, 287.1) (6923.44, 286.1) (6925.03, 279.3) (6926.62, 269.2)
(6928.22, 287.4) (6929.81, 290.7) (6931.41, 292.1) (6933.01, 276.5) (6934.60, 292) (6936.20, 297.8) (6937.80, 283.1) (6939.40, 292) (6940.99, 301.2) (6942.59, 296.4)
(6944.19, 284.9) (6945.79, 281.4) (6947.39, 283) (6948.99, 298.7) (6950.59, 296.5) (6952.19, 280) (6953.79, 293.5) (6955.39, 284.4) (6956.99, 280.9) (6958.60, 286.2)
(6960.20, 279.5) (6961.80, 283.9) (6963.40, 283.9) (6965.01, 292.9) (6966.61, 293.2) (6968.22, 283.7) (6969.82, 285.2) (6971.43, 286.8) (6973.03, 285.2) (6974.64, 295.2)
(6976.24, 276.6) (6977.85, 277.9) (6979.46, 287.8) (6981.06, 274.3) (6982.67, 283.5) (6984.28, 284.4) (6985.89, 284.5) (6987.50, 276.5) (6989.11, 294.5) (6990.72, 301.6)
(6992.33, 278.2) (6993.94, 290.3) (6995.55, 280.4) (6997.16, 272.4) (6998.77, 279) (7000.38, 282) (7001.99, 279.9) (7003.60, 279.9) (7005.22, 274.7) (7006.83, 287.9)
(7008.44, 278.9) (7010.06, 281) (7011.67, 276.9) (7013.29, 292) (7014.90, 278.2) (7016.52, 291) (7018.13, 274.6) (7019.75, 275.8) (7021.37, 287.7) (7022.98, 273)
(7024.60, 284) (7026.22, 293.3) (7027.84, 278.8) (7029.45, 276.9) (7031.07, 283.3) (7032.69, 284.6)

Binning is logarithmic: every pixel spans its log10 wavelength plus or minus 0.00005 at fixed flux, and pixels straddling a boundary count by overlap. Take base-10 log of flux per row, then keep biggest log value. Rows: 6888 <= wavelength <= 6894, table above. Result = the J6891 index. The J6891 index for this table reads 2.48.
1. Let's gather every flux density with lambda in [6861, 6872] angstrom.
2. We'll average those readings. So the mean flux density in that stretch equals 290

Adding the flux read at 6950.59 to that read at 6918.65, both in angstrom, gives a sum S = 598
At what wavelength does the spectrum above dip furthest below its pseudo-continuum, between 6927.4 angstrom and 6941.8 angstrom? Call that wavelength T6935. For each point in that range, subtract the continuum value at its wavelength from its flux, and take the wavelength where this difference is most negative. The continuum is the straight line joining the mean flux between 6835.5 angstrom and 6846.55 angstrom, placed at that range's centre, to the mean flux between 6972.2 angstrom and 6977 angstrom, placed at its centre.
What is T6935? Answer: 6933.01 angstrom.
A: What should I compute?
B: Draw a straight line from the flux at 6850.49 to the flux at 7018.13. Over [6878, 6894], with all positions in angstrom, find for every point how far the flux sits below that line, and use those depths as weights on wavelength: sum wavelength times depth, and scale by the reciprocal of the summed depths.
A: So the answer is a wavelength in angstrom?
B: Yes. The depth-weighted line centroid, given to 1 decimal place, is 6887.0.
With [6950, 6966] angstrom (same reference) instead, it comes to 6957.3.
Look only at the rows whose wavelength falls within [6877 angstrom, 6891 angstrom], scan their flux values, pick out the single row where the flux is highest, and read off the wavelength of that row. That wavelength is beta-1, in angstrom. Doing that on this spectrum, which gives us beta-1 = 6877.36 angstrom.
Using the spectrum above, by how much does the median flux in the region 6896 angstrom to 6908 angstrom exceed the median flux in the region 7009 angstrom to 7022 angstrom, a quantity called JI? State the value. 10.2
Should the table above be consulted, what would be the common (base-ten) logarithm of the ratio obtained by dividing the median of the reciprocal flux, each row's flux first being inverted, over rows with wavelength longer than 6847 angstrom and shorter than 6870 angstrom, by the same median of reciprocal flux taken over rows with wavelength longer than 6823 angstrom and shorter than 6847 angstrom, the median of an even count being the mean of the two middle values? 0.0060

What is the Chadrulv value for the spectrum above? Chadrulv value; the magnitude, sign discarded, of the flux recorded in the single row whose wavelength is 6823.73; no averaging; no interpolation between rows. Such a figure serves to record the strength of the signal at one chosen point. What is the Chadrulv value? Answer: 290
